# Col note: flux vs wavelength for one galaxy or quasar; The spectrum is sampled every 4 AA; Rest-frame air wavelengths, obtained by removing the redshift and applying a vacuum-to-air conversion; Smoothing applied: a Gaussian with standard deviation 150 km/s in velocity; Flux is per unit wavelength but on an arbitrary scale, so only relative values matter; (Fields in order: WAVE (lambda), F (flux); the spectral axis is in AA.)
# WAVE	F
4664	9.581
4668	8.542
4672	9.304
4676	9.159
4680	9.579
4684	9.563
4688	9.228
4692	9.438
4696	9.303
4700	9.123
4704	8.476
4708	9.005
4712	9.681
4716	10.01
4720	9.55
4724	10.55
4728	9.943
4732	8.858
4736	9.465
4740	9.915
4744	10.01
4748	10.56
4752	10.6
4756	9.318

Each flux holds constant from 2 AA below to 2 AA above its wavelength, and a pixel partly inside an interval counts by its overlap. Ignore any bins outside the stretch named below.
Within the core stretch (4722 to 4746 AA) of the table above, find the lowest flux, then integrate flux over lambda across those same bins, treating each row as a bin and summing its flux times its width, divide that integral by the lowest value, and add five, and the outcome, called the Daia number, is 31.5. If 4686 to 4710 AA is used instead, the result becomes 30.8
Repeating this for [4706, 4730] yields 31.1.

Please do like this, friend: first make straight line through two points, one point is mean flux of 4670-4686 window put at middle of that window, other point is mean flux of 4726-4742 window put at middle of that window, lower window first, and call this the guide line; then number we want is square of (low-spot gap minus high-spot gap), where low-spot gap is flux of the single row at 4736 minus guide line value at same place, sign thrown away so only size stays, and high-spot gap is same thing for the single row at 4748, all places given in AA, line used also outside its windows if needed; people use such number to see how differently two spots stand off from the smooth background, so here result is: 0.80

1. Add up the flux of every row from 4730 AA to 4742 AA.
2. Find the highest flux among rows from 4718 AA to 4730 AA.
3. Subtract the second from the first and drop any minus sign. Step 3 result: 17.7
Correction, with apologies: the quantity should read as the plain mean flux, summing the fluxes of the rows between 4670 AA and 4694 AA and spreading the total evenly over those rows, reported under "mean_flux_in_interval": 9.38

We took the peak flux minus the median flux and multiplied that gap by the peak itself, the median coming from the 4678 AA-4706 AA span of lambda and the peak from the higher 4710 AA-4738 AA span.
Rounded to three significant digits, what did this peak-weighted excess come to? 13.2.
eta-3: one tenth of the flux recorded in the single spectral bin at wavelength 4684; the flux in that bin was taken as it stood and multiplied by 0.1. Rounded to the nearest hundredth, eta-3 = 0.96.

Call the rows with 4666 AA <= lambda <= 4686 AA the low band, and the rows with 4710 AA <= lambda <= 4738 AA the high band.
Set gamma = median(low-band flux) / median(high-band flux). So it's 0.96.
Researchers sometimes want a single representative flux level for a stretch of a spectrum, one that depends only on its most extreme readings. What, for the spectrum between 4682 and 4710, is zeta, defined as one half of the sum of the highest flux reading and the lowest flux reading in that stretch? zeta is 9.02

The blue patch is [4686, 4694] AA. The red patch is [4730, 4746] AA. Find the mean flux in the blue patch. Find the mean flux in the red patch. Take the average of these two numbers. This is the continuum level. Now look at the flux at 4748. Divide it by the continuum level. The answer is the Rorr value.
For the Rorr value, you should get 1.12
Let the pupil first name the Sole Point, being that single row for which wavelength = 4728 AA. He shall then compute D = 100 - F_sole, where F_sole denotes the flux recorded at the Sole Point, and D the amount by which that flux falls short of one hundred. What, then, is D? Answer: 90.1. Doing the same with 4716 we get 90.0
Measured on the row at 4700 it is 90.9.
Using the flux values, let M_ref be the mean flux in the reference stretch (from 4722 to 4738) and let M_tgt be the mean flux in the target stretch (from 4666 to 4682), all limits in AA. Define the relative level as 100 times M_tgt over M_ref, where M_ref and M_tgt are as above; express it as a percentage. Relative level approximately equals 94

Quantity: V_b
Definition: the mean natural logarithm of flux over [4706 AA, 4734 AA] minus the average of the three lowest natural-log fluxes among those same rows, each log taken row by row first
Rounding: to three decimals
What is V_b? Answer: 0.054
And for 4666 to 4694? 0.031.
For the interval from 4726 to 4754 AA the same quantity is 0.051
